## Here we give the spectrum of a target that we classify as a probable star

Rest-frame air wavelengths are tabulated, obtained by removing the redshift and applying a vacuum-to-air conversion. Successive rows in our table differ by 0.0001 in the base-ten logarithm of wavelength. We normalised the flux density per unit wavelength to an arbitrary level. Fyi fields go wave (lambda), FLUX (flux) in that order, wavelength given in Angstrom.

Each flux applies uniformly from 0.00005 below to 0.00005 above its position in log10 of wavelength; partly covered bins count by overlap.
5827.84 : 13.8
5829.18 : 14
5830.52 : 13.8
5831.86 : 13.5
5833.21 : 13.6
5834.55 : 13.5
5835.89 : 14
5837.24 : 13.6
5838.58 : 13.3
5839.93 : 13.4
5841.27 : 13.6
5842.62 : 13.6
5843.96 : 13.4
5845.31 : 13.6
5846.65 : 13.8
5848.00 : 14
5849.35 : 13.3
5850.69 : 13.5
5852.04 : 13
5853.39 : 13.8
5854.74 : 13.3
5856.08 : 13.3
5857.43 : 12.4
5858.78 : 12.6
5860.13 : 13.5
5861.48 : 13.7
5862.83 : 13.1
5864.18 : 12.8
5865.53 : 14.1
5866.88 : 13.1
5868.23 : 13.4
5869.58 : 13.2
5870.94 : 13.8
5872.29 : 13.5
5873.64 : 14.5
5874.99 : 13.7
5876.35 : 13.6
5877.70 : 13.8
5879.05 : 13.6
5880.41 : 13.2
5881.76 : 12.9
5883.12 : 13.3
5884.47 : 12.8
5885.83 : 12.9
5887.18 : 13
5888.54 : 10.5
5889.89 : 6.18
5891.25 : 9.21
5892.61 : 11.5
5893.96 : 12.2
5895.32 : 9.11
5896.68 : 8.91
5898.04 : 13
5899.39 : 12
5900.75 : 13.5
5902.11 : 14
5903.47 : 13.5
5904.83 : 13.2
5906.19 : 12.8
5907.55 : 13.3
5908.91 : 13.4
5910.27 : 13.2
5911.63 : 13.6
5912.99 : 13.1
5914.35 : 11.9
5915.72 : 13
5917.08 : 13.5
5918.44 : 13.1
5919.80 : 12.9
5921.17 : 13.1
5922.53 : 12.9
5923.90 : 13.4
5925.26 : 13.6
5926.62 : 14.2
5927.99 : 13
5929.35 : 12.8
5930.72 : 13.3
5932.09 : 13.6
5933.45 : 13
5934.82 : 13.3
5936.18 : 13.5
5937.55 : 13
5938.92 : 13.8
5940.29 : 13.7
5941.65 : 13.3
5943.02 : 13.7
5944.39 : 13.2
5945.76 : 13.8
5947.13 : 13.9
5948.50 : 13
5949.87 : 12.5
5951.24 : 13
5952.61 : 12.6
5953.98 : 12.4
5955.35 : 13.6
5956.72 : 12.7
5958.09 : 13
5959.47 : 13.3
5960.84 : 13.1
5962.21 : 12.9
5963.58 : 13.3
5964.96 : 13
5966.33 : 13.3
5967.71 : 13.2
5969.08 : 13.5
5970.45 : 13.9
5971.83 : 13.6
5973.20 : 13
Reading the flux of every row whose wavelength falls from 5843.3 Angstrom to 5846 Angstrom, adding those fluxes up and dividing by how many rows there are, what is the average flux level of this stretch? 13.5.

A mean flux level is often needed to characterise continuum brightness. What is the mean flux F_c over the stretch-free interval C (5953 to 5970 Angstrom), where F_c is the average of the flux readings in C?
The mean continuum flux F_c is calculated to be 13.11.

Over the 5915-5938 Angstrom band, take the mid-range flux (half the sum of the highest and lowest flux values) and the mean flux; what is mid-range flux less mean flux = 0.3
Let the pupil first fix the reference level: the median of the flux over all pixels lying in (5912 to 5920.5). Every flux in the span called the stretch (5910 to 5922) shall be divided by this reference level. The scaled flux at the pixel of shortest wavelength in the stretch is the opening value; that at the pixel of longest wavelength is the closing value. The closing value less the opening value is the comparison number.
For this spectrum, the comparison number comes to -0.008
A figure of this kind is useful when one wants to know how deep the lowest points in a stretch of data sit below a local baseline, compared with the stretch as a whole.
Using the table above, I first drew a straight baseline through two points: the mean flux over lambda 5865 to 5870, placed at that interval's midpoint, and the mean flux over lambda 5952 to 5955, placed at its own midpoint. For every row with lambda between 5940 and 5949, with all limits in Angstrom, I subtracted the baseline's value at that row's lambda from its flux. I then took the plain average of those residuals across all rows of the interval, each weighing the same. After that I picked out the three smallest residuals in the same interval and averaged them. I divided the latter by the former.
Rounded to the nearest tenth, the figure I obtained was 0.6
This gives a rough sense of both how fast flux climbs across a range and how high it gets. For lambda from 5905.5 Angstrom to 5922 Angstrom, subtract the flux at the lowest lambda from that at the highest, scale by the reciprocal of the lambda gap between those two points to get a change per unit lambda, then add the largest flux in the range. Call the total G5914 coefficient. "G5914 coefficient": 13.6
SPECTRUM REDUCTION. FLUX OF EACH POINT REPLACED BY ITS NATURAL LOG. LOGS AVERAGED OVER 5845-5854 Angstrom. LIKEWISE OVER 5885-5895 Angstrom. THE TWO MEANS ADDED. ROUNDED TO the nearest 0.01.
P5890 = 4.96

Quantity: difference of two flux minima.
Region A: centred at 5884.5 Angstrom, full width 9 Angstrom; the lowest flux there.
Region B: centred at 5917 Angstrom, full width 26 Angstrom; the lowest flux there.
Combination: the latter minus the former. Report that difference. 1.4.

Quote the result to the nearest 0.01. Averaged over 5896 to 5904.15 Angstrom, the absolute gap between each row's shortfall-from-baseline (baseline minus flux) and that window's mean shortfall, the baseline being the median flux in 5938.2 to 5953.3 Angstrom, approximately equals 1.35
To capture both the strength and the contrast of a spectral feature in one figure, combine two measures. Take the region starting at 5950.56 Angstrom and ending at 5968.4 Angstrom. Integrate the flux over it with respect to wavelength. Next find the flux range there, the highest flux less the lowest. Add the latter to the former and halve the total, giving 117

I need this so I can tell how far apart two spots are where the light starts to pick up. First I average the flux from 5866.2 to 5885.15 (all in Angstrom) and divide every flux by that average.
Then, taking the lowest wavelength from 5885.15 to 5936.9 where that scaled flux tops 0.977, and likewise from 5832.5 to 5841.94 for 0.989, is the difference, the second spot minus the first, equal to -67.5 Angstrom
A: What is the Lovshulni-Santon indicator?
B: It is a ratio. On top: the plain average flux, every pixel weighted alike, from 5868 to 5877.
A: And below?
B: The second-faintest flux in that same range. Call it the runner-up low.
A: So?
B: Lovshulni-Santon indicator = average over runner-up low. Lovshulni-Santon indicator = 1.02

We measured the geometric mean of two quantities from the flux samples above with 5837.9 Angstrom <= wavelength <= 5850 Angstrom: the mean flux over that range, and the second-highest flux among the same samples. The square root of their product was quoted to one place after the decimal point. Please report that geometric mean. 13.7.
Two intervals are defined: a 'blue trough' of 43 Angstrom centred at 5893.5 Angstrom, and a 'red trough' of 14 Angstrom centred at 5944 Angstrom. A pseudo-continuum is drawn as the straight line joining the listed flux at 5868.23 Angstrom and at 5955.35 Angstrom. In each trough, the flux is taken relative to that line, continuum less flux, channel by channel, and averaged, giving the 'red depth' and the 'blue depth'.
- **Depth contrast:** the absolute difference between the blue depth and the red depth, 0.81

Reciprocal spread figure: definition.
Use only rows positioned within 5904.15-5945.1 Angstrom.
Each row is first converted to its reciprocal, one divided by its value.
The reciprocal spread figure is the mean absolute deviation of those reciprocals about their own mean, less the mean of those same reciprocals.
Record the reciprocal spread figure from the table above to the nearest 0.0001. -0.0738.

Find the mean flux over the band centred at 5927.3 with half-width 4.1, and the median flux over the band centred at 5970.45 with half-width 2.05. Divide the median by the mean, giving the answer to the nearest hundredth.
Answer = 1.02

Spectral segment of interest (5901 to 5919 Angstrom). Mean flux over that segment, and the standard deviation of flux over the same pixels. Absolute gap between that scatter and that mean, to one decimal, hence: 12.7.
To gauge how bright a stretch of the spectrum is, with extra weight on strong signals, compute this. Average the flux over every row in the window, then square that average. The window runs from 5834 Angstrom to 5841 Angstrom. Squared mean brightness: 184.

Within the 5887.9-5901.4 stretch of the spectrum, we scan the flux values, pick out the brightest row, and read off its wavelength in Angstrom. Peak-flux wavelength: 5900.75 Angstrom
